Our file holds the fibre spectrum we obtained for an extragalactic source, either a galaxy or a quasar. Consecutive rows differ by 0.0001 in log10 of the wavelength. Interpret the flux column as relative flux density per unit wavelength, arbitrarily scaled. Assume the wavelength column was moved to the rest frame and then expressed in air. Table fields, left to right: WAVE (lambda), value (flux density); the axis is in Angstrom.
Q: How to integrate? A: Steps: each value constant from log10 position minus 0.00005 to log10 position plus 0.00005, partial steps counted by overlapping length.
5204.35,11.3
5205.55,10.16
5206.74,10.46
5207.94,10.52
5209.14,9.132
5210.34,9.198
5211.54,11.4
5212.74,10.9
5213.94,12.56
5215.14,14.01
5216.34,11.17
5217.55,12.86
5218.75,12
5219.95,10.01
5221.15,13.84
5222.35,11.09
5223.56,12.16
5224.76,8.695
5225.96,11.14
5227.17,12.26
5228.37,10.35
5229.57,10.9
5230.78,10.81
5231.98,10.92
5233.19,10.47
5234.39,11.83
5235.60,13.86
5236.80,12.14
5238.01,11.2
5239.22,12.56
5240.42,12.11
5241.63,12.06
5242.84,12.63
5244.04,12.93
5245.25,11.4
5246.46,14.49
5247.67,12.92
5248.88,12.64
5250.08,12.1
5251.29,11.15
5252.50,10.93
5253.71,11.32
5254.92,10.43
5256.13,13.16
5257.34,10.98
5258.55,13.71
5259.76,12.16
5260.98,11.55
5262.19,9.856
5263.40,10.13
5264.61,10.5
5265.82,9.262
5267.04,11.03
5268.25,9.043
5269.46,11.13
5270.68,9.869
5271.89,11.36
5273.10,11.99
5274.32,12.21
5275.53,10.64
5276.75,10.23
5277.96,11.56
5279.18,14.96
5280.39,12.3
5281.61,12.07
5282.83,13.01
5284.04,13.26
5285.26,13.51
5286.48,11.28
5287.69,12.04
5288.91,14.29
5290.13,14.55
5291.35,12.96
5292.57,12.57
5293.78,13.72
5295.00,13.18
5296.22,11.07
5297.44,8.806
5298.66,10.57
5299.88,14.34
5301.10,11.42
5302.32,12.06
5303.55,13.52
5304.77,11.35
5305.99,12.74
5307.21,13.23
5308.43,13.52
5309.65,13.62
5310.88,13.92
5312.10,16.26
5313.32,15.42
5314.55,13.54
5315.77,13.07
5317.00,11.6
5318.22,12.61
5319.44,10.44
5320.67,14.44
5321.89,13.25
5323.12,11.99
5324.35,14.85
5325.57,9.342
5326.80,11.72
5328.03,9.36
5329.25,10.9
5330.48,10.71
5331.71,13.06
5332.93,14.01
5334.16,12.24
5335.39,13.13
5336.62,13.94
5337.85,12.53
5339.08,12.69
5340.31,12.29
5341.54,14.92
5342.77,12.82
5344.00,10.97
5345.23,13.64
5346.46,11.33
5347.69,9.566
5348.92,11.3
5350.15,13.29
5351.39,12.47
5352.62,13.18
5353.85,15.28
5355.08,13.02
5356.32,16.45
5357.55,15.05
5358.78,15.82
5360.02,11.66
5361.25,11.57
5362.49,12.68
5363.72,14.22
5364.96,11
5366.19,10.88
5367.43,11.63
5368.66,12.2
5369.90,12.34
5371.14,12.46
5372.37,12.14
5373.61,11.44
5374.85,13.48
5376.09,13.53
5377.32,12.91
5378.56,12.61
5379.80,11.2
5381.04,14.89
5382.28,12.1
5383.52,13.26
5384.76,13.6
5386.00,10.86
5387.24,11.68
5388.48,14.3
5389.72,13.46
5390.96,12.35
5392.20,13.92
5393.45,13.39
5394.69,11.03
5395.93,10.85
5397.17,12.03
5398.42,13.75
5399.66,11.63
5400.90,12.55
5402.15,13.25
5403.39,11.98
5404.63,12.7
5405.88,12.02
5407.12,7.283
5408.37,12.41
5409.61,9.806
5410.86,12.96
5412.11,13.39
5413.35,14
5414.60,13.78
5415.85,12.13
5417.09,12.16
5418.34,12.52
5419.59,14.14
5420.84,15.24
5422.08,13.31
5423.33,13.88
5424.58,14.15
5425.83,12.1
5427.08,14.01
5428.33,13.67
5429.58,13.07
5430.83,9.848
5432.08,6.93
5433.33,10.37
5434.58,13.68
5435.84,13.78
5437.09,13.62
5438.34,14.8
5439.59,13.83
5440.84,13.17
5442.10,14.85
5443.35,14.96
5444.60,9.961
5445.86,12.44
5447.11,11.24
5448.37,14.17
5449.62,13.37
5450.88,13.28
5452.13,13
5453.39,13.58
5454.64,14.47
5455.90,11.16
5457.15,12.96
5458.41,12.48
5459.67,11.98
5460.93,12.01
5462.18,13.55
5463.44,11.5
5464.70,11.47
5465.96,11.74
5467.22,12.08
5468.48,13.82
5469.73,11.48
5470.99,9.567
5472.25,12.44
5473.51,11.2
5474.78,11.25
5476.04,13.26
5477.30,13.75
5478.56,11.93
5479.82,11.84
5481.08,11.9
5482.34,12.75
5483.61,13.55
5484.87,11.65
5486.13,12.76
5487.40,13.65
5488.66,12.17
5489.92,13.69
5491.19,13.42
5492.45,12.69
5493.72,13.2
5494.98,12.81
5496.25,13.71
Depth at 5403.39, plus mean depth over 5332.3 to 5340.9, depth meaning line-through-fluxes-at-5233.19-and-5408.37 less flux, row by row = -1.0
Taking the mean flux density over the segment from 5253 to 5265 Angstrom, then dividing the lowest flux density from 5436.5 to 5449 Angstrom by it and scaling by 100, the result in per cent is 87.5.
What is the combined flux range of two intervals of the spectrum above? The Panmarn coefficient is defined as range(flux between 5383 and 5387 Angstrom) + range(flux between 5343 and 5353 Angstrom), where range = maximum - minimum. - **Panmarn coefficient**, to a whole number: 7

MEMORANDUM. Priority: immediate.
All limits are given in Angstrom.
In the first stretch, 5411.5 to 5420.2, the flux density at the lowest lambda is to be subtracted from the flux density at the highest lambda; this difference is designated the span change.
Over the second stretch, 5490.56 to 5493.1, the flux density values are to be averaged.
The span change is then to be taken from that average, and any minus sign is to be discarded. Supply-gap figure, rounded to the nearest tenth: 12.3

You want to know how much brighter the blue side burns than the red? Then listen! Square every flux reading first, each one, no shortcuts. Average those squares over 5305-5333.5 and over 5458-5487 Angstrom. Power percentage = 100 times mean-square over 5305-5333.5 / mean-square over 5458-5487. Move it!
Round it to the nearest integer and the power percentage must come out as 111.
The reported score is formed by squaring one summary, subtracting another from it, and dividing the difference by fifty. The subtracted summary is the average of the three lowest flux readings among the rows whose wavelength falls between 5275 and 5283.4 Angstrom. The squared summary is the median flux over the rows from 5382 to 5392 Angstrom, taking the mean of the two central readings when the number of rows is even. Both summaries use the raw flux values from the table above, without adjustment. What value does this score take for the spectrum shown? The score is 3.1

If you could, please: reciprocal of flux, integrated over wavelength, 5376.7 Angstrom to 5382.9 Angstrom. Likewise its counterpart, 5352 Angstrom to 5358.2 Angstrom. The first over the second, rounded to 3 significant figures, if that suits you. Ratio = 1.15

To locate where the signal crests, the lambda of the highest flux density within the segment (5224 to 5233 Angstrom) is 5227.17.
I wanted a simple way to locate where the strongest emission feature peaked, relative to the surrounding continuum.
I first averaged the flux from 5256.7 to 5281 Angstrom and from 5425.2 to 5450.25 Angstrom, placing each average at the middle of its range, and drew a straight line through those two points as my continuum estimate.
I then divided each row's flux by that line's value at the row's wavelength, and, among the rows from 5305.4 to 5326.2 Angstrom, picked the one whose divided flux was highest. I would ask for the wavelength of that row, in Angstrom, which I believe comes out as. 5312.10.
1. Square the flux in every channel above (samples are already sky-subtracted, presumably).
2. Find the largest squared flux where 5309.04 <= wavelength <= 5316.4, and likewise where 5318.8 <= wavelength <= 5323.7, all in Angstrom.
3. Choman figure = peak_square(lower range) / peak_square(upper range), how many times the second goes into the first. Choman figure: 1.27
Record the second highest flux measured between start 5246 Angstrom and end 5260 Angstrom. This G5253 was 13.71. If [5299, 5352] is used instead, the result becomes 15.42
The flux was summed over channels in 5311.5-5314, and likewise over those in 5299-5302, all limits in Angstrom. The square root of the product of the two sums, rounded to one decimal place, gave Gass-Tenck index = 28.6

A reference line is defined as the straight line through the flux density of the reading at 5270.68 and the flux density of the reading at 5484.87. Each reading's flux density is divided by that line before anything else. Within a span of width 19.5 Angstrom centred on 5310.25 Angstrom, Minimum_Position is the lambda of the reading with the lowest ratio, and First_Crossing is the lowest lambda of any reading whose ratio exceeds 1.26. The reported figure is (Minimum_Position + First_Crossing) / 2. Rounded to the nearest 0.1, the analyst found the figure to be 5311.5 Angstrom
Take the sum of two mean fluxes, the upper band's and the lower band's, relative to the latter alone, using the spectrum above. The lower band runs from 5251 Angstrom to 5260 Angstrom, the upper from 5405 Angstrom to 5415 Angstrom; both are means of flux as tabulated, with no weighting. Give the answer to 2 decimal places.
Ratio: 2.02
